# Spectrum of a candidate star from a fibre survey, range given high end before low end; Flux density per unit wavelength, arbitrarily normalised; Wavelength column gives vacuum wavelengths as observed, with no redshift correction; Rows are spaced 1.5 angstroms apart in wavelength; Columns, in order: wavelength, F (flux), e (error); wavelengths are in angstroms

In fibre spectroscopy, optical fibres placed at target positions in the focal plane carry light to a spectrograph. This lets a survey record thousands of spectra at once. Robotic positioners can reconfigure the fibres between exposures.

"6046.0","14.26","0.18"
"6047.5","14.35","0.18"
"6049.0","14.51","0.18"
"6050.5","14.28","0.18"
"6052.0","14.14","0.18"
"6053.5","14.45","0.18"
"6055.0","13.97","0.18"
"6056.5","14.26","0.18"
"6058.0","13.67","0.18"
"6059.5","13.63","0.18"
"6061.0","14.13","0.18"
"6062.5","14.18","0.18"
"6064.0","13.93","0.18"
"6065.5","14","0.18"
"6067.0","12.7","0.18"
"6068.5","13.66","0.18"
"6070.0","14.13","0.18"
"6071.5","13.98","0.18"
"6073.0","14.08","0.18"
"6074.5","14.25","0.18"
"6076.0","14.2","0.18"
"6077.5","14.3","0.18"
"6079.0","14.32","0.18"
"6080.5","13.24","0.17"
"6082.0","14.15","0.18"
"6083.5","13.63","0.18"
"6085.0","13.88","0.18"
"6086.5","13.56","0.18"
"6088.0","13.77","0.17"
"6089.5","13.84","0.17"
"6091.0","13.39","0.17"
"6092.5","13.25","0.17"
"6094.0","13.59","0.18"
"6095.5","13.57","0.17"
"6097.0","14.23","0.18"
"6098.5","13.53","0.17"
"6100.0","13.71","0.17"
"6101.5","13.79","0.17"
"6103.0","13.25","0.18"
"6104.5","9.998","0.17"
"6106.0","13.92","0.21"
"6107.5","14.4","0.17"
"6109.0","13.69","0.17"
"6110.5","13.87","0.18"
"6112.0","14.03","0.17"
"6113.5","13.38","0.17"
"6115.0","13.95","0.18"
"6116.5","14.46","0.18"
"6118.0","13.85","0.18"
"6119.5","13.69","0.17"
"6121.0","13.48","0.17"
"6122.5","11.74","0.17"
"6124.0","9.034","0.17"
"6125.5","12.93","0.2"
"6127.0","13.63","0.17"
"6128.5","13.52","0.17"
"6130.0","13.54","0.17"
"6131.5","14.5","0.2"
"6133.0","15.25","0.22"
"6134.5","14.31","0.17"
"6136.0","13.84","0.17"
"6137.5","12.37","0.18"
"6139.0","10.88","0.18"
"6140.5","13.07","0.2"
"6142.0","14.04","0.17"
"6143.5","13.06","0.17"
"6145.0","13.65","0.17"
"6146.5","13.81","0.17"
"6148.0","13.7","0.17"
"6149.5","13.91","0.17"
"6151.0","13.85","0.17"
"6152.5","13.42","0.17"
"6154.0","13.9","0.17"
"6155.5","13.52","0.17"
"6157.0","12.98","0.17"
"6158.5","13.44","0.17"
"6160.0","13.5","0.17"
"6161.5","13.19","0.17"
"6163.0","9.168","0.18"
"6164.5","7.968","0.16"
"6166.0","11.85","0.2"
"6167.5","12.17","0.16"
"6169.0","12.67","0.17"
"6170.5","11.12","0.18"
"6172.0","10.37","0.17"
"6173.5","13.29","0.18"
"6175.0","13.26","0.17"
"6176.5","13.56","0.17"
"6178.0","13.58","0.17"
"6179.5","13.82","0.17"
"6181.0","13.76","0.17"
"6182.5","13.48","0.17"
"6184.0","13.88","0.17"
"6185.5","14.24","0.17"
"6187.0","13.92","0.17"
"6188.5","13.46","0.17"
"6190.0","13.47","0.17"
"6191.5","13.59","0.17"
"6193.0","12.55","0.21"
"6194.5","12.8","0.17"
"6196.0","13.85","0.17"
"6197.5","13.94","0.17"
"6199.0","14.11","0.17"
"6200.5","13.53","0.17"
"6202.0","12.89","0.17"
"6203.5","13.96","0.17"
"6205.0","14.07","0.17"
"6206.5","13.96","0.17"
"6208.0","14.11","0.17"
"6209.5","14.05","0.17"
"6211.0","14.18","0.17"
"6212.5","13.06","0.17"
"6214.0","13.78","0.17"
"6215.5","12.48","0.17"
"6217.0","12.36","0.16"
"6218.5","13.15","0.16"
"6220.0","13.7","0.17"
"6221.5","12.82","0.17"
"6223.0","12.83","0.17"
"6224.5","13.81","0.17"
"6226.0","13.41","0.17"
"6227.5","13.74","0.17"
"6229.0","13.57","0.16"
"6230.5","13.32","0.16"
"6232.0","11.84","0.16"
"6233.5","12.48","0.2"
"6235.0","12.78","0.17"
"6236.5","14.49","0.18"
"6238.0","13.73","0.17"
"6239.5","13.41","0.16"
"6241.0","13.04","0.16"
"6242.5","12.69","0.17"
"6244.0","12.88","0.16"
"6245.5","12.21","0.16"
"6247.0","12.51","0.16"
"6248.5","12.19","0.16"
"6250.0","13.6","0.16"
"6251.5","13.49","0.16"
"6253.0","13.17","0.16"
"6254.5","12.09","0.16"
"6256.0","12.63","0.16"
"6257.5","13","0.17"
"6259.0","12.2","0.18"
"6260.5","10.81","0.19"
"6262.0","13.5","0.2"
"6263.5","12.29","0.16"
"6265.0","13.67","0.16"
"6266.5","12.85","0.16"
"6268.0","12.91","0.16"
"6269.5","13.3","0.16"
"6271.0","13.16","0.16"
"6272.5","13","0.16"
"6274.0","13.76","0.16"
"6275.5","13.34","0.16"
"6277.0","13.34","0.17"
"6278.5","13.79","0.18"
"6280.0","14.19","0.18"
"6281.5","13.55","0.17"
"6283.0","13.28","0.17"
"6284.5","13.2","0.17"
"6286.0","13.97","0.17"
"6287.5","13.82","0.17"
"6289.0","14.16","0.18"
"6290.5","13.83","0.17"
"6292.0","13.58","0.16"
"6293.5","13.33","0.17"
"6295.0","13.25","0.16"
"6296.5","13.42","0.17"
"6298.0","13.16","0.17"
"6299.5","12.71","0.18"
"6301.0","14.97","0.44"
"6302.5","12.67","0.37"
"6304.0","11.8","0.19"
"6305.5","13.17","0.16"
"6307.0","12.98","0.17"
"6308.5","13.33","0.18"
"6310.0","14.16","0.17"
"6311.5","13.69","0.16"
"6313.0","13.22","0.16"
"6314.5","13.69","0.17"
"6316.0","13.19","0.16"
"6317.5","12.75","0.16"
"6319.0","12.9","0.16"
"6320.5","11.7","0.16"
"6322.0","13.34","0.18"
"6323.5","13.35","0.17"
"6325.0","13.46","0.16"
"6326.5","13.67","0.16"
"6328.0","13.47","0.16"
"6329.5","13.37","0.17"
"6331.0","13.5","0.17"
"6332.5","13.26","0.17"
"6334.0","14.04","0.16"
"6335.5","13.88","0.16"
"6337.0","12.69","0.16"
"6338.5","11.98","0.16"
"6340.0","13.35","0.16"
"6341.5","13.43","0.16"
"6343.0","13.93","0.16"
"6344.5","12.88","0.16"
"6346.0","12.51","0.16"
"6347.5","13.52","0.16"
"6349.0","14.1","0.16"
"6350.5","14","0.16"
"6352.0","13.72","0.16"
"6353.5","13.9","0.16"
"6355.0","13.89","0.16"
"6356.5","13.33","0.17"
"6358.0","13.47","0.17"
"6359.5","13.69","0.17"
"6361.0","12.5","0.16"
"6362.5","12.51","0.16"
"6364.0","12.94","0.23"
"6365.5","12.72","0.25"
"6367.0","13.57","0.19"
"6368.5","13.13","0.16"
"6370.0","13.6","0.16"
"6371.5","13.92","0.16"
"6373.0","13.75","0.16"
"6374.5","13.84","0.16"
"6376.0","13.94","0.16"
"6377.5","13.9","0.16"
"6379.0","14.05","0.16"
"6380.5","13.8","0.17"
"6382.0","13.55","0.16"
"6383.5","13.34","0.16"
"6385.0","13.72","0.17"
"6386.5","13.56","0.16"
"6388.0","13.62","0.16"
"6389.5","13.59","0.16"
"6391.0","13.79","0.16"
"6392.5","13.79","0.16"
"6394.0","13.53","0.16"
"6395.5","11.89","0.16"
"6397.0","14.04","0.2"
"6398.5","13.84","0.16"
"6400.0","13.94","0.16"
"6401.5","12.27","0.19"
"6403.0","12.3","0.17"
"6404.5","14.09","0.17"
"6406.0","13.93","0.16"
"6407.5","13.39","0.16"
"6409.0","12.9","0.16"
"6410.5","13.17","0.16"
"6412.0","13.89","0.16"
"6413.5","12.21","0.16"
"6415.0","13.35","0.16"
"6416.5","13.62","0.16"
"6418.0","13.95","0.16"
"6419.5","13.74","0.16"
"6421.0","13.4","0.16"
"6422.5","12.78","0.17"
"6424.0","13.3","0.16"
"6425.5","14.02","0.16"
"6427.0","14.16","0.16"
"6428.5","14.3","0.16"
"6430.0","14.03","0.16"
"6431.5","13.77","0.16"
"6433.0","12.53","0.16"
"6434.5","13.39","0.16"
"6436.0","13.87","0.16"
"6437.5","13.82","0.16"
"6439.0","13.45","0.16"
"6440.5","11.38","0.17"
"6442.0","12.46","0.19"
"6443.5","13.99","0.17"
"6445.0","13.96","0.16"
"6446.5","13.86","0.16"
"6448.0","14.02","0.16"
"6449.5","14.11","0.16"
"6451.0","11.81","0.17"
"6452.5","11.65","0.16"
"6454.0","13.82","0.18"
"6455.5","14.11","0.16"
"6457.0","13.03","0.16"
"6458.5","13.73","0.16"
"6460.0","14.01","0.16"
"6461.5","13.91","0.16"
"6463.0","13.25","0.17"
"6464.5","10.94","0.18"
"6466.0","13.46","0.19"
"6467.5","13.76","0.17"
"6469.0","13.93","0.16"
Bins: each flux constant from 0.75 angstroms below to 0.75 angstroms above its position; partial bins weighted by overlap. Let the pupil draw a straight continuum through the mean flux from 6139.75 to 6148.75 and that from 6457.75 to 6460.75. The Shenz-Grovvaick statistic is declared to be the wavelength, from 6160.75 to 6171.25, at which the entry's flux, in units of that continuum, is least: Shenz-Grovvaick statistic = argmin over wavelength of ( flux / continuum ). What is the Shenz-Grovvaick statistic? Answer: 6164.5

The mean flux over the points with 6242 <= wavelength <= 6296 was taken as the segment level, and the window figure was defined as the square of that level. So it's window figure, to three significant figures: 172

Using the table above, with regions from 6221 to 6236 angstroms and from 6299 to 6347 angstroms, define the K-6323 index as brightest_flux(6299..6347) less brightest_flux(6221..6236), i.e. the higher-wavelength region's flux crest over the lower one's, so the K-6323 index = 1.2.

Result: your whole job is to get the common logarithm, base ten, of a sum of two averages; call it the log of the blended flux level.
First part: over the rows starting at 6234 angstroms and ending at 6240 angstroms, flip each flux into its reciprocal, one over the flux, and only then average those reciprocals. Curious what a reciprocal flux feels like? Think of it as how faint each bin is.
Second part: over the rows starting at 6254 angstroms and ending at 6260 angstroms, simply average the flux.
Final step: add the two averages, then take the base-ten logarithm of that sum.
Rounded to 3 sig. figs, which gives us 1.10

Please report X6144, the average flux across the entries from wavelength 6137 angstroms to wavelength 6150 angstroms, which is 13.2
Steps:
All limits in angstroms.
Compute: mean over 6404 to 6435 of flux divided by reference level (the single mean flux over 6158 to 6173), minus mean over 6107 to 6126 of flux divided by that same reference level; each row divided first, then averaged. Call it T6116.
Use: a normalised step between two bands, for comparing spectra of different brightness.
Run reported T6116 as 0.02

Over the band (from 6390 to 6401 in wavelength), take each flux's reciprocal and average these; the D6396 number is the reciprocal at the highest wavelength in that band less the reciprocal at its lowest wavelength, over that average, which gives -0.01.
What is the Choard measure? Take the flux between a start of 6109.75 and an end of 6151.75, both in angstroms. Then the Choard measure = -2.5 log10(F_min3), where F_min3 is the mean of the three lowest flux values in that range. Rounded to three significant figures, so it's -2.56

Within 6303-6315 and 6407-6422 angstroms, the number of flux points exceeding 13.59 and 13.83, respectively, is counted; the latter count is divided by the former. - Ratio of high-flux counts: 0.7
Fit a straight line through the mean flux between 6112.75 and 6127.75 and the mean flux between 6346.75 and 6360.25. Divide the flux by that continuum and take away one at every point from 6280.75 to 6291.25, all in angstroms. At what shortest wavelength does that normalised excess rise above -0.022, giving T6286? 6281.5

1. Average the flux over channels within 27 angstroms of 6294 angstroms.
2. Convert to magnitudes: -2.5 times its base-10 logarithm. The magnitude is -2.81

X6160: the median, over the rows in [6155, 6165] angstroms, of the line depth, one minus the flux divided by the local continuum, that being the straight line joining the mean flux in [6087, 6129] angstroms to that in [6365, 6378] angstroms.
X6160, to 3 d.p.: 0.015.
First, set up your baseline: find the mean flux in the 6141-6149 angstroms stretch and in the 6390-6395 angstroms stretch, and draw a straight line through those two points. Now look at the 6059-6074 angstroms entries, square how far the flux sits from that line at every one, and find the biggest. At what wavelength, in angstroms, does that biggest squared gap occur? 6067.0 angstroms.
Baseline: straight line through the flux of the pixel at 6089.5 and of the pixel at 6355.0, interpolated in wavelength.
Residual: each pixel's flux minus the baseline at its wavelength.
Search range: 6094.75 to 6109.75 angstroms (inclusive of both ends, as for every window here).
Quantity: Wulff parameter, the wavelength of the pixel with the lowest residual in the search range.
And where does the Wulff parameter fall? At 6104.5 angstroms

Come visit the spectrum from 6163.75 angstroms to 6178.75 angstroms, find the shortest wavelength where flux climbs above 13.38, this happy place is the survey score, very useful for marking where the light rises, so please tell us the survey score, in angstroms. 6176.5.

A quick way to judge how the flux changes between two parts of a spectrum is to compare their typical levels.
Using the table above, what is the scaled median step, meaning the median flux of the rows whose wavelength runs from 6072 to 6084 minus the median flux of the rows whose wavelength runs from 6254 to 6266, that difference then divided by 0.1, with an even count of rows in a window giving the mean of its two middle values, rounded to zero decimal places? 17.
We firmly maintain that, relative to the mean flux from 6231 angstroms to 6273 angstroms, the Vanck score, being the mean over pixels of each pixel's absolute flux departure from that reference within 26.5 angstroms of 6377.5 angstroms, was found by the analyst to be 0.77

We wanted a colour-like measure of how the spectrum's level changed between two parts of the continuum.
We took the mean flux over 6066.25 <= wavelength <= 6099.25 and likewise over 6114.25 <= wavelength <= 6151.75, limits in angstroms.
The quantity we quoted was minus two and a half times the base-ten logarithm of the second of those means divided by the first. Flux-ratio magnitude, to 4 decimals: 0.0337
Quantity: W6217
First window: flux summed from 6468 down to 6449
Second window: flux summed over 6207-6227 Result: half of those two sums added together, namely 173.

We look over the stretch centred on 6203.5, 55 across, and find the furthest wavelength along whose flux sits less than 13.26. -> 6223.0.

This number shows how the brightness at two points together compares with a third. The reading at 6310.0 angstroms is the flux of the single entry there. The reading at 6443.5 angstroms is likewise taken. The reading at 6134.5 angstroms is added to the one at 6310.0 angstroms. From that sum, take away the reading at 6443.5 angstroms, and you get 14.5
